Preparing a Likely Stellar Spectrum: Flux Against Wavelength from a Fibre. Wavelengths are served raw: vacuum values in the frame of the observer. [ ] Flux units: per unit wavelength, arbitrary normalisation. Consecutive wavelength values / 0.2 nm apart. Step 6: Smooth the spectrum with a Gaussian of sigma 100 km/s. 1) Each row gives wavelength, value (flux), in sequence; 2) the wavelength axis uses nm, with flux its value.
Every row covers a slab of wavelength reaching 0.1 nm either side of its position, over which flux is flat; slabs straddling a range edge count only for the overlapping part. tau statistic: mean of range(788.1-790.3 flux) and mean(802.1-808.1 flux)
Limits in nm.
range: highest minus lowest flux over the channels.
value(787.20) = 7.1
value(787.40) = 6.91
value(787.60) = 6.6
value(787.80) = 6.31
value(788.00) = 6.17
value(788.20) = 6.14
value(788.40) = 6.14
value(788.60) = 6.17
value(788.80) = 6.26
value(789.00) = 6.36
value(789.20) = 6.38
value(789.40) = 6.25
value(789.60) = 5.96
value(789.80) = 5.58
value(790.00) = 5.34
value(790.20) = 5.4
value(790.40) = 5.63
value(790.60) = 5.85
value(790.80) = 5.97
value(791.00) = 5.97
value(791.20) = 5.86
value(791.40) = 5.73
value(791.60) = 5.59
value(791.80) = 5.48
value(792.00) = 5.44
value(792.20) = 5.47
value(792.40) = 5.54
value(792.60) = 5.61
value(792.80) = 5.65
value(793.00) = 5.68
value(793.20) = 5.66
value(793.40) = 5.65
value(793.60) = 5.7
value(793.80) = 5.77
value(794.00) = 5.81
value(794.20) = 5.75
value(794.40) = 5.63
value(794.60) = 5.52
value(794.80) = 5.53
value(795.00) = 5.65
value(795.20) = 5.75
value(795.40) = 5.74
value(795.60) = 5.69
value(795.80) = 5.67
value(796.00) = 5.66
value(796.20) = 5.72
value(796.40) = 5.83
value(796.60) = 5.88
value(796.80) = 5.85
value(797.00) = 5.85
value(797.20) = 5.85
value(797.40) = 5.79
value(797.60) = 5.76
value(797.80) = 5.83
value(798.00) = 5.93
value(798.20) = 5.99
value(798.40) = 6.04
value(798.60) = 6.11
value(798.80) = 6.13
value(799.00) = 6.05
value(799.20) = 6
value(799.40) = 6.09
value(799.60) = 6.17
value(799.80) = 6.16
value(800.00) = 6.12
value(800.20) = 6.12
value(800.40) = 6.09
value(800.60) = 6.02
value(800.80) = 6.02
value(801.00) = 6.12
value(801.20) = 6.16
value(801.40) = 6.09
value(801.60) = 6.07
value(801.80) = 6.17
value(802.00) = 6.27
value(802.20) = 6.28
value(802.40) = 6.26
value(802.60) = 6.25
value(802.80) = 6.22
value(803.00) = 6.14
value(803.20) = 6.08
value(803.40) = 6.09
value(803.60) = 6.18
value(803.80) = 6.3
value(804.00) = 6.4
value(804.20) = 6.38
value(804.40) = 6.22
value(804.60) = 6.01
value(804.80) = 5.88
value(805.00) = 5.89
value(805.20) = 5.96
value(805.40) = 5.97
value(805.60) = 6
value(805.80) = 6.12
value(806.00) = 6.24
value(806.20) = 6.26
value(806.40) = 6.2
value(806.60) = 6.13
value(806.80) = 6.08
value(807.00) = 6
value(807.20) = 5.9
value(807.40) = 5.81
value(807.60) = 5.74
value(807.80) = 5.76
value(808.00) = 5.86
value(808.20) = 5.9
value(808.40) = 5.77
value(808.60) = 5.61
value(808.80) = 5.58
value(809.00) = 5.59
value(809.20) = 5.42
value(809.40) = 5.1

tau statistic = 3.6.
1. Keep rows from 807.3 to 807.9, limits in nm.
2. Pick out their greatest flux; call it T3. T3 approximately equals 5.81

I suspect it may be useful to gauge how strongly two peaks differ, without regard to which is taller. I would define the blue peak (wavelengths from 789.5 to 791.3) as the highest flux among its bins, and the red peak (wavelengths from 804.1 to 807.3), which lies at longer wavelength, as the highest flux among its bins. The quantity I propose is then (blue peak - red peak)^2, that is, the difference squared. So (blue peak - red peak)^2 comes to 0.17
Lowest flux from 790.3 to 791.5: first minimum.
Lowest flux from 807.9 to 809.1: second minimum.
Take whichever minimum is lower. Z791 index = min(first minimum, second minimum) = 5.58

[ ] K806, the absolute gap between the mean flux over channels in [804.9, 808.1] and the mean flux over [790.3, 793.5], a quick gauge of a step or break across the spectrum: 0.32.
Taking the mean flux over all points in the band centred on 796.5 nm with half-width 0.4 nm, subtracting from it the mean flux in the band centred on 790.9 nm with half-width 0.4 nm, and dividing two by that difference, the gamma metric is -22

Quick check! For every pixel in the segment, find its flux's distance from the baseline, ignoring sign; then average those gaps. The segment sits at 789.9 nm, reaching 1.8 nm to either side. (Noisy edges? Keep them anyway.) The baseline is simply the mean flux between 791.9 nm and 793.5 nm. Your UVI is 0.38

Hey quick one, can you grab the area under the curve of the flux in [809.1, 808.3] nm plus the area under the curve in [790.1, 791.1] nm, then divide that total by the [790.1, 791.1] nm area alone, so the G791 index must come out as 1.8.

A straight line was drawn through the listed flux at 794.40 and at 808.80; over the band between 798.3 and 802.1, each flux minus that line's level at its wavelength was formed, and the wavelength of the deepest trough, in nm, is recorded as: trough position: 799.20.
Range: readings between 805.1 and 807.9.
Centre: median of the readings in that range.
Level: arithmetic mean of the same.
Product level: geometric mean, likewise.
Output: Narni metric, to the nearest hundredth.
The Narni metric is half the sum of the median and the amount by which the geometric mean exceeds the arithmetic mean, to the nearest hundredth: 3.00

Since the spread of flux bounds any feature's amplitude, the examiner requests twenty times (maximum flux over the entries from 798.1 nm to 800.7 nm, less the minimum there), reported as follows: 3.6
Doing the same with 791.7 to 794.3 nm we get 7.4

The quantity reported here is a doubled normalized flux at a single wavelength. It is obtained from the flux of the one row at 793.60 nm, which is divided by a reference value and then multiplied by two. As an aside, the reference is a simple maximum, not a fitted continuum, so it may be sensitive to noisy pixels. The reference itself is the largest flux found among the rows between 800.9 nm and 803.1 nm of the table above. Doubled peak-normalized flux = 1.82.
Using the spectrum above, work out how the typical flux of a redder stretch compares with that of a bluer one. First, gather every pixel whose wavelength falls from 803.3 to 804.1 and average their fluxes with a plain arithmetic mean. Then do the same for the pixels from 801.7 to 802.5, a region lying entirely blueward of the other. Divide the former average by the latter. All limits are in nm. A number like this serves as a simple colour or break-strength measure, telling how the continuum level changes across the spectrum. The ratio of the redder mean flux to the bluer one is 1.000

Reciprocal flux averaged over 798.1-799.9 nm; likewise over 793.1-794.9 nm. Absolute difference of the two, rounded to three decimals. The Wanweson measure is 0.012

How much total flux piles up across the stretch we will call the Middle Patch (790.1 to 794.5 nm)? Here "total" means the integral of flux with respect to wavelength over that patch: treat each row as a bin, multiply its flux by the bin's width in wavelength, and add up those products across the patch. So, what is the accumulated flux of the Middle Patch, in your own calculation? 25.0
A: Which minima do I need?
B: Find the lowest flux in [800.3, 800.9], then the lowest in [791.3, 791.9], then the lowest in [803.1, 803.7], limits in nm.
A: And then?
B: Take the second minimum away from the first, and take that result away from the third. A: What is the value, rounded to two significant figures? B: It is 5.5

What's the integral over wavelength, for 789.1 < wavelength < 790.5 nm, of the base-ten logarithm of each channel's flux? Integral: 1.07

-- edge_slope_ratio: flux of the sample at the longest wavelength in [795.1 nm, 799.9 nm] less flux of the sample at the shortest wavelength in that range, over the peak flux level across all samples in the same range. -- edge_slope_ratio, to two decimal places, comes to 0.07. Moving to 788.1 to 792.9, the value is -0.08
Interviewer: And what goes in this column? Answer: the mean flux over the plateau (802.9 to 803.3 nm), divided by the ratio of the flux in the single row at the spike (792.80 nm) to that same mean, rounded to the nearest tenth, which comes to 6.6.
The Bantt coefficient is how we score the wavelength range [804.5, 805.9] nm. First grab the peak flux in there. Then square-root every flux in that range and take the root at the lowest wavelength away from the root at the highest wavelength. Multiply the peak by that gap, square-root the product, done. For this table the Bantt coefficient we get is 0.370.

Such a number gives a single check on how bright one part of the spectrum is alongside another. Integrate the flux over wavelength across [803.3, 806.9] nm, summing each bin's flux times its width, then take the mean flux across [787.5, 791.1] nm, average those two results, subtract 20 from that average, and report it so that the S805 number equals -5.96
